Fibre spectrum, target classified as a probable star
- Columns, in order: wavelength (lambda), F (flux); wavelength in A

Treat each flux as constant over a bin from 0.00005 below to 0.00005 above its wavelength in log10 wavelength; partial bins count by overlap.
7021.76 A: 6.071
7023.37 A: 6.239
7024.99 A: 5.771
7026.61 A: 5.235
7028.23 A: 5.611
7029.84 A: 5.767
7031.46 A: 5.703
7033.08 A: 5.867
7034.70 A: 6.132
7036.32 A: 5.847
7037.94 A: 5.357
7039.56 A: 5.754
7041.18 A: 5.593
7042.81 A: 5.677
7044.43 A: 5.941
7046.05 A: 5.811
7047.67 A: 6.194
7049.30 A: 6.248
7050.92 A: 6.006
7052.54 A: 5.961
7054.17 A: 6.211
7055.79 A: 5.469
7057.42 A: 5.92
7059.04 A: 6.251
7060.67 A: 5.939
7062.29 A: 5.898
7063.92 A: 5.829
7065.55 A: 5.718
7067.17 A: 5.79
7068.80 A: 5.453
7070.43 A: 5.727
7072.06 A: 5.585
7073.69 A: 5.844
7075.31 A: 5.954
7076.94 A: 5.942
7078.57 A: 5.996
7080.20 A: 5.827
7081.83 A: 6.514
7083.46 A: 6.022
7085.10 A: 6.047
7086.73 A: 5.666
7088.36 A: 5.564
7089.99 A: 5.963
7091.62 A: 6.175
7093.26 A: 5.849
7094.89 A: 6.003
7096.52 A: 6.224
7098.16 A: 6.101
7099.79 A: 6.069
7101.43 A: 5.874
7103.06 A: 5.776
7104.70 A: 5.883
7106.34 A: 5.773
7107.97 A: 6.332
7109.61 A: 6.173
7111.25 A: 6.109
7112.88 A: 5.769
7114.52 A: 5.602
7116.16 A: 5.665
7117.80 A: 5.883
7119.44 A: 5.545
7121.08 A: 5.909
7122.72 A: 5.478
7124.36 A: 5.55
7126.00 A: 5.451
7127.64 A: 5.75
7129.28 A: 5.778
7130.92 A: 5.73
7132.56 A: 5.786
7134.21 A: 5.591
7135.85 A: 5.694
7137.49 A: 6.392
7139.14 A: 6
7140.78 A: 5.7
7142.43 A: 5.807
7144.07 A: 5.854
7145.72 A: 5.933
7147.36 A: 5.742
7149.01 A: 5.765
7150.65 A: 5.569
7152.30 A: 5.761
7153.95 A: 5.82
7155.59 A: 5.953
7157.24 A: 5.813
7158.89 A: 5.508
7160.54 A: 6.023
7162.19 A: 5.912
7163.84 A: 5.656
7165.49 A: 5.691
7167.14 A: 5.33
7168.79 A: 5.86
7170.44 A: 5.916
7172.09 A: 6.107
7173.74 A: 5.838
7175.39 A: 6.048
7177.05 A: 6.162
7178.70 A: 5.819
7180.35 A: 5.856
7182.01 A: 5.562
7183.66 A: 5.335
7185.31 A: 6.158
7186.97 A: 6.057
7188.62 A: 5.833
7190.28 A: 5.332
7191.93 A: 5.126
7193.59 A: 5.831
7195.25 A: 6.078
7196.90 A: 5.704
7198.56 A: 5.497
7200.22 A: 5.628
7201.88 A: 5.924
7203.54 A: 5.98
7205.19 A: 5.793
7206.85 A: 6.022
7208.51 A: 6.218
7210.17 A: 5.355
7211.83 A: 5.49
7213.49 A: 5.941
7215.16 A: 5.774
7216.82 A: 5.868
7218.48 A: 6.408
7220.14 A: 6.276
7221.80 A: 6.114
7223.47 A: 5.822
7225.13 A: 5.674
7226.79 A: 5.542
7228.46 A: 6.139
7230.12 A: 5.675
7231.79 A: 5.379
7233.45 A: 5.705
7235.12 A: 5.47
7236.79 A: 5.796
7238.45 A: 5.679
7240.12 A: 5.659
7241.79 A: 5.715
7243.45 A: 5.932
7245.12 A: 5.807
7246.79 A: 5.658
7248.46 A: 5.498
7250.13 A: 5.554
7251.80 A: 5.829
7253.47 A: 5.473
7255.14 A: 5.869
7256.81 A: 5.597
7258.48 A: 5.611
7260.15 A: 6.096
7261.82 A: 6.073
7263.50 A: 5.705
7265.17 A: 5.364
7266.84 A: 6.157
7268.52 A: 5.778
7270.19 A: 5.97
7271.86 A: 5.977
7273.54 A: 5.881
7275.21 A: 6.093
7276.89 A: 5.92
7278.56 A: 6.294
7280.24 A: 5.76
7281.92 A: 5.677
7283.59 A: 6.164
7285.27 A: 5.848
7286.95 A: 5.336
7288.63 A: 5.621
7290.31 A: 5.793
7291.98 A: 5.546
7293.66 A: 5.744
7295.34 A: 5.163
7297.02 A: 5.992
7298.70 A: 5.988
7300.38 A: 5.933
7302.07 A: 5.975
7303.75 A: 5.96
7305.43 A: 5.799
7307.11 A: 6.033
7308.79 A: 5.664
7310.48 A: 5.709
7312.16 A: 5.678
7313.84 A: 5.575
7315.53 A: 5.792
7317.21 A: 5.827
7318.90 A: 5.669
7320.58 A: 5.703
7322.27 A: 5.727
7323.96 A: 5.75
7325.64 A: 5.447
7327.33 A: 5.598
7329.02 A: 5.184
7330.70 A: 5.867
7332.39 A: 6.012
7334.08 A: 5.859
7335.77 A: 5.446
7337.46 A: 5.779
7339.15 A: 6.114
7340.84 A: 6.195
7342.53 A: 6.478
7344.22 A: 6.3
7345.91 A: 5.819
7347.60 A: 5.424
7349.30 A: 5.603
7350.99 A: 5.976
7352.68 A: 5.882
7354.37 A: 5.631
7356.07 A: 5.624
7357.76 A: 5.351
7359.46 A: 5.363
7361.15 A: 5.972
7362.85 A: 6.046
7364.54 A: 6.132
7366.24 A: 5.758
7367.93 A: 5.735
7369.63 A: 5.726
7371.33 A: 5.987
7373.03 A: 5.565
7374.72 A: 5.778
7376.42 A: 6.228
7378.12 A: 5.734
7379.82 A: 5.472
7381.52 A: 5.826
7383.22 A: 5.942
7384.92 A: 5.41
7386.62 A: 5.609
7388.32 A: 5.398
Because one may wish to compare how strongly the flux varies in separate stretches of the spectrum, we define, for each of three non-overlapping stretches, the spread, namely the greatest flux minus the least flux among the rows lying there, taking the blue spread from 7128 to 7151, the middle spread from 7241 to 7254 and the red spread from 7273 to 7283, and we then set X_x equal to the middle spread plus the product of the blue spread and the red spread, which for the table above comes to 1.0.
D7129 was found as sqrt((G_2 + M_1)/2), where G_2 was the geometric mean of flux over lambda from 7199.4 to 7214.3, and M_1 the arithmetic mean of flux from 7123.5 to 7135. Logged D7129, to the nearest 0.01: 2.40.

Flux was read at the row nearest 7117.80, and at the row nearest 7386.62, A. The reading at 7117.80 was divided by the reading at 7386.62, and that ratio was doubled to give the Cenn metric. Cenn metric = 2.10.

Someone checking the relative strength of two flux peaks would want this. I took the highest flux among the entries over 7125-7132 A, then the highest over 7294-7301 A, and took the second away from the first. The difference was -0.21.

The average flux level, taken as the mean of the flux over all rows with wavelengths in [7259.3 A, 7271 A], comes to 5.88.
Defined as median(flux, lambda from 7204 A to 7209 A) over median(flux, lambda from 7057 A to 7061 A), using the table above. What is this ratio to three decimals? 1.014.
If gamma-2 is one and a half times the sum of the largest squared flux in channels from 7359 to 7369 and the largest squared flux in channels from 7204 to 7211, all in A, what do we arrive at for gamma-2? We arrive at 114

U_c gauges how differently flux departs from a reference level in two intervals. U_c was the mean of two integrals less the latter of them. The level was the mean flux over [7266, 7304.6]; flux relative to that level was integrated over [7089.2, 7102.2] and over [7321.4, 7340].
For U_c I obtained 2.5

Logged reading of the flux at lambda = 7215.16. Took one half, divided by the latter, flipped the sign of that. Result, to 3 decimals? -0.087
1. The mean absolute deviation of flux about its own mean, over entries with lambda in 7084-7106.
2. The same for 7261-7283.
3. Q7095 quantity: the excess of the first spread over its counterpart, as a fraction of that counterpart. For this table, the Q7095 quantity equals -0.2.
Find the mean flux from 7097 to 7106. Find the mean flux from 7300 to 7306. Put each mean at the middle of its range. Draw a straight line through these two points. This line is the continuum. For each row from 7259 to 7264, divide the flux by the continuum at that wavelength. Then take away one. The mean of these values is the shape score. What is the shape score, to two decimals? 0.01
